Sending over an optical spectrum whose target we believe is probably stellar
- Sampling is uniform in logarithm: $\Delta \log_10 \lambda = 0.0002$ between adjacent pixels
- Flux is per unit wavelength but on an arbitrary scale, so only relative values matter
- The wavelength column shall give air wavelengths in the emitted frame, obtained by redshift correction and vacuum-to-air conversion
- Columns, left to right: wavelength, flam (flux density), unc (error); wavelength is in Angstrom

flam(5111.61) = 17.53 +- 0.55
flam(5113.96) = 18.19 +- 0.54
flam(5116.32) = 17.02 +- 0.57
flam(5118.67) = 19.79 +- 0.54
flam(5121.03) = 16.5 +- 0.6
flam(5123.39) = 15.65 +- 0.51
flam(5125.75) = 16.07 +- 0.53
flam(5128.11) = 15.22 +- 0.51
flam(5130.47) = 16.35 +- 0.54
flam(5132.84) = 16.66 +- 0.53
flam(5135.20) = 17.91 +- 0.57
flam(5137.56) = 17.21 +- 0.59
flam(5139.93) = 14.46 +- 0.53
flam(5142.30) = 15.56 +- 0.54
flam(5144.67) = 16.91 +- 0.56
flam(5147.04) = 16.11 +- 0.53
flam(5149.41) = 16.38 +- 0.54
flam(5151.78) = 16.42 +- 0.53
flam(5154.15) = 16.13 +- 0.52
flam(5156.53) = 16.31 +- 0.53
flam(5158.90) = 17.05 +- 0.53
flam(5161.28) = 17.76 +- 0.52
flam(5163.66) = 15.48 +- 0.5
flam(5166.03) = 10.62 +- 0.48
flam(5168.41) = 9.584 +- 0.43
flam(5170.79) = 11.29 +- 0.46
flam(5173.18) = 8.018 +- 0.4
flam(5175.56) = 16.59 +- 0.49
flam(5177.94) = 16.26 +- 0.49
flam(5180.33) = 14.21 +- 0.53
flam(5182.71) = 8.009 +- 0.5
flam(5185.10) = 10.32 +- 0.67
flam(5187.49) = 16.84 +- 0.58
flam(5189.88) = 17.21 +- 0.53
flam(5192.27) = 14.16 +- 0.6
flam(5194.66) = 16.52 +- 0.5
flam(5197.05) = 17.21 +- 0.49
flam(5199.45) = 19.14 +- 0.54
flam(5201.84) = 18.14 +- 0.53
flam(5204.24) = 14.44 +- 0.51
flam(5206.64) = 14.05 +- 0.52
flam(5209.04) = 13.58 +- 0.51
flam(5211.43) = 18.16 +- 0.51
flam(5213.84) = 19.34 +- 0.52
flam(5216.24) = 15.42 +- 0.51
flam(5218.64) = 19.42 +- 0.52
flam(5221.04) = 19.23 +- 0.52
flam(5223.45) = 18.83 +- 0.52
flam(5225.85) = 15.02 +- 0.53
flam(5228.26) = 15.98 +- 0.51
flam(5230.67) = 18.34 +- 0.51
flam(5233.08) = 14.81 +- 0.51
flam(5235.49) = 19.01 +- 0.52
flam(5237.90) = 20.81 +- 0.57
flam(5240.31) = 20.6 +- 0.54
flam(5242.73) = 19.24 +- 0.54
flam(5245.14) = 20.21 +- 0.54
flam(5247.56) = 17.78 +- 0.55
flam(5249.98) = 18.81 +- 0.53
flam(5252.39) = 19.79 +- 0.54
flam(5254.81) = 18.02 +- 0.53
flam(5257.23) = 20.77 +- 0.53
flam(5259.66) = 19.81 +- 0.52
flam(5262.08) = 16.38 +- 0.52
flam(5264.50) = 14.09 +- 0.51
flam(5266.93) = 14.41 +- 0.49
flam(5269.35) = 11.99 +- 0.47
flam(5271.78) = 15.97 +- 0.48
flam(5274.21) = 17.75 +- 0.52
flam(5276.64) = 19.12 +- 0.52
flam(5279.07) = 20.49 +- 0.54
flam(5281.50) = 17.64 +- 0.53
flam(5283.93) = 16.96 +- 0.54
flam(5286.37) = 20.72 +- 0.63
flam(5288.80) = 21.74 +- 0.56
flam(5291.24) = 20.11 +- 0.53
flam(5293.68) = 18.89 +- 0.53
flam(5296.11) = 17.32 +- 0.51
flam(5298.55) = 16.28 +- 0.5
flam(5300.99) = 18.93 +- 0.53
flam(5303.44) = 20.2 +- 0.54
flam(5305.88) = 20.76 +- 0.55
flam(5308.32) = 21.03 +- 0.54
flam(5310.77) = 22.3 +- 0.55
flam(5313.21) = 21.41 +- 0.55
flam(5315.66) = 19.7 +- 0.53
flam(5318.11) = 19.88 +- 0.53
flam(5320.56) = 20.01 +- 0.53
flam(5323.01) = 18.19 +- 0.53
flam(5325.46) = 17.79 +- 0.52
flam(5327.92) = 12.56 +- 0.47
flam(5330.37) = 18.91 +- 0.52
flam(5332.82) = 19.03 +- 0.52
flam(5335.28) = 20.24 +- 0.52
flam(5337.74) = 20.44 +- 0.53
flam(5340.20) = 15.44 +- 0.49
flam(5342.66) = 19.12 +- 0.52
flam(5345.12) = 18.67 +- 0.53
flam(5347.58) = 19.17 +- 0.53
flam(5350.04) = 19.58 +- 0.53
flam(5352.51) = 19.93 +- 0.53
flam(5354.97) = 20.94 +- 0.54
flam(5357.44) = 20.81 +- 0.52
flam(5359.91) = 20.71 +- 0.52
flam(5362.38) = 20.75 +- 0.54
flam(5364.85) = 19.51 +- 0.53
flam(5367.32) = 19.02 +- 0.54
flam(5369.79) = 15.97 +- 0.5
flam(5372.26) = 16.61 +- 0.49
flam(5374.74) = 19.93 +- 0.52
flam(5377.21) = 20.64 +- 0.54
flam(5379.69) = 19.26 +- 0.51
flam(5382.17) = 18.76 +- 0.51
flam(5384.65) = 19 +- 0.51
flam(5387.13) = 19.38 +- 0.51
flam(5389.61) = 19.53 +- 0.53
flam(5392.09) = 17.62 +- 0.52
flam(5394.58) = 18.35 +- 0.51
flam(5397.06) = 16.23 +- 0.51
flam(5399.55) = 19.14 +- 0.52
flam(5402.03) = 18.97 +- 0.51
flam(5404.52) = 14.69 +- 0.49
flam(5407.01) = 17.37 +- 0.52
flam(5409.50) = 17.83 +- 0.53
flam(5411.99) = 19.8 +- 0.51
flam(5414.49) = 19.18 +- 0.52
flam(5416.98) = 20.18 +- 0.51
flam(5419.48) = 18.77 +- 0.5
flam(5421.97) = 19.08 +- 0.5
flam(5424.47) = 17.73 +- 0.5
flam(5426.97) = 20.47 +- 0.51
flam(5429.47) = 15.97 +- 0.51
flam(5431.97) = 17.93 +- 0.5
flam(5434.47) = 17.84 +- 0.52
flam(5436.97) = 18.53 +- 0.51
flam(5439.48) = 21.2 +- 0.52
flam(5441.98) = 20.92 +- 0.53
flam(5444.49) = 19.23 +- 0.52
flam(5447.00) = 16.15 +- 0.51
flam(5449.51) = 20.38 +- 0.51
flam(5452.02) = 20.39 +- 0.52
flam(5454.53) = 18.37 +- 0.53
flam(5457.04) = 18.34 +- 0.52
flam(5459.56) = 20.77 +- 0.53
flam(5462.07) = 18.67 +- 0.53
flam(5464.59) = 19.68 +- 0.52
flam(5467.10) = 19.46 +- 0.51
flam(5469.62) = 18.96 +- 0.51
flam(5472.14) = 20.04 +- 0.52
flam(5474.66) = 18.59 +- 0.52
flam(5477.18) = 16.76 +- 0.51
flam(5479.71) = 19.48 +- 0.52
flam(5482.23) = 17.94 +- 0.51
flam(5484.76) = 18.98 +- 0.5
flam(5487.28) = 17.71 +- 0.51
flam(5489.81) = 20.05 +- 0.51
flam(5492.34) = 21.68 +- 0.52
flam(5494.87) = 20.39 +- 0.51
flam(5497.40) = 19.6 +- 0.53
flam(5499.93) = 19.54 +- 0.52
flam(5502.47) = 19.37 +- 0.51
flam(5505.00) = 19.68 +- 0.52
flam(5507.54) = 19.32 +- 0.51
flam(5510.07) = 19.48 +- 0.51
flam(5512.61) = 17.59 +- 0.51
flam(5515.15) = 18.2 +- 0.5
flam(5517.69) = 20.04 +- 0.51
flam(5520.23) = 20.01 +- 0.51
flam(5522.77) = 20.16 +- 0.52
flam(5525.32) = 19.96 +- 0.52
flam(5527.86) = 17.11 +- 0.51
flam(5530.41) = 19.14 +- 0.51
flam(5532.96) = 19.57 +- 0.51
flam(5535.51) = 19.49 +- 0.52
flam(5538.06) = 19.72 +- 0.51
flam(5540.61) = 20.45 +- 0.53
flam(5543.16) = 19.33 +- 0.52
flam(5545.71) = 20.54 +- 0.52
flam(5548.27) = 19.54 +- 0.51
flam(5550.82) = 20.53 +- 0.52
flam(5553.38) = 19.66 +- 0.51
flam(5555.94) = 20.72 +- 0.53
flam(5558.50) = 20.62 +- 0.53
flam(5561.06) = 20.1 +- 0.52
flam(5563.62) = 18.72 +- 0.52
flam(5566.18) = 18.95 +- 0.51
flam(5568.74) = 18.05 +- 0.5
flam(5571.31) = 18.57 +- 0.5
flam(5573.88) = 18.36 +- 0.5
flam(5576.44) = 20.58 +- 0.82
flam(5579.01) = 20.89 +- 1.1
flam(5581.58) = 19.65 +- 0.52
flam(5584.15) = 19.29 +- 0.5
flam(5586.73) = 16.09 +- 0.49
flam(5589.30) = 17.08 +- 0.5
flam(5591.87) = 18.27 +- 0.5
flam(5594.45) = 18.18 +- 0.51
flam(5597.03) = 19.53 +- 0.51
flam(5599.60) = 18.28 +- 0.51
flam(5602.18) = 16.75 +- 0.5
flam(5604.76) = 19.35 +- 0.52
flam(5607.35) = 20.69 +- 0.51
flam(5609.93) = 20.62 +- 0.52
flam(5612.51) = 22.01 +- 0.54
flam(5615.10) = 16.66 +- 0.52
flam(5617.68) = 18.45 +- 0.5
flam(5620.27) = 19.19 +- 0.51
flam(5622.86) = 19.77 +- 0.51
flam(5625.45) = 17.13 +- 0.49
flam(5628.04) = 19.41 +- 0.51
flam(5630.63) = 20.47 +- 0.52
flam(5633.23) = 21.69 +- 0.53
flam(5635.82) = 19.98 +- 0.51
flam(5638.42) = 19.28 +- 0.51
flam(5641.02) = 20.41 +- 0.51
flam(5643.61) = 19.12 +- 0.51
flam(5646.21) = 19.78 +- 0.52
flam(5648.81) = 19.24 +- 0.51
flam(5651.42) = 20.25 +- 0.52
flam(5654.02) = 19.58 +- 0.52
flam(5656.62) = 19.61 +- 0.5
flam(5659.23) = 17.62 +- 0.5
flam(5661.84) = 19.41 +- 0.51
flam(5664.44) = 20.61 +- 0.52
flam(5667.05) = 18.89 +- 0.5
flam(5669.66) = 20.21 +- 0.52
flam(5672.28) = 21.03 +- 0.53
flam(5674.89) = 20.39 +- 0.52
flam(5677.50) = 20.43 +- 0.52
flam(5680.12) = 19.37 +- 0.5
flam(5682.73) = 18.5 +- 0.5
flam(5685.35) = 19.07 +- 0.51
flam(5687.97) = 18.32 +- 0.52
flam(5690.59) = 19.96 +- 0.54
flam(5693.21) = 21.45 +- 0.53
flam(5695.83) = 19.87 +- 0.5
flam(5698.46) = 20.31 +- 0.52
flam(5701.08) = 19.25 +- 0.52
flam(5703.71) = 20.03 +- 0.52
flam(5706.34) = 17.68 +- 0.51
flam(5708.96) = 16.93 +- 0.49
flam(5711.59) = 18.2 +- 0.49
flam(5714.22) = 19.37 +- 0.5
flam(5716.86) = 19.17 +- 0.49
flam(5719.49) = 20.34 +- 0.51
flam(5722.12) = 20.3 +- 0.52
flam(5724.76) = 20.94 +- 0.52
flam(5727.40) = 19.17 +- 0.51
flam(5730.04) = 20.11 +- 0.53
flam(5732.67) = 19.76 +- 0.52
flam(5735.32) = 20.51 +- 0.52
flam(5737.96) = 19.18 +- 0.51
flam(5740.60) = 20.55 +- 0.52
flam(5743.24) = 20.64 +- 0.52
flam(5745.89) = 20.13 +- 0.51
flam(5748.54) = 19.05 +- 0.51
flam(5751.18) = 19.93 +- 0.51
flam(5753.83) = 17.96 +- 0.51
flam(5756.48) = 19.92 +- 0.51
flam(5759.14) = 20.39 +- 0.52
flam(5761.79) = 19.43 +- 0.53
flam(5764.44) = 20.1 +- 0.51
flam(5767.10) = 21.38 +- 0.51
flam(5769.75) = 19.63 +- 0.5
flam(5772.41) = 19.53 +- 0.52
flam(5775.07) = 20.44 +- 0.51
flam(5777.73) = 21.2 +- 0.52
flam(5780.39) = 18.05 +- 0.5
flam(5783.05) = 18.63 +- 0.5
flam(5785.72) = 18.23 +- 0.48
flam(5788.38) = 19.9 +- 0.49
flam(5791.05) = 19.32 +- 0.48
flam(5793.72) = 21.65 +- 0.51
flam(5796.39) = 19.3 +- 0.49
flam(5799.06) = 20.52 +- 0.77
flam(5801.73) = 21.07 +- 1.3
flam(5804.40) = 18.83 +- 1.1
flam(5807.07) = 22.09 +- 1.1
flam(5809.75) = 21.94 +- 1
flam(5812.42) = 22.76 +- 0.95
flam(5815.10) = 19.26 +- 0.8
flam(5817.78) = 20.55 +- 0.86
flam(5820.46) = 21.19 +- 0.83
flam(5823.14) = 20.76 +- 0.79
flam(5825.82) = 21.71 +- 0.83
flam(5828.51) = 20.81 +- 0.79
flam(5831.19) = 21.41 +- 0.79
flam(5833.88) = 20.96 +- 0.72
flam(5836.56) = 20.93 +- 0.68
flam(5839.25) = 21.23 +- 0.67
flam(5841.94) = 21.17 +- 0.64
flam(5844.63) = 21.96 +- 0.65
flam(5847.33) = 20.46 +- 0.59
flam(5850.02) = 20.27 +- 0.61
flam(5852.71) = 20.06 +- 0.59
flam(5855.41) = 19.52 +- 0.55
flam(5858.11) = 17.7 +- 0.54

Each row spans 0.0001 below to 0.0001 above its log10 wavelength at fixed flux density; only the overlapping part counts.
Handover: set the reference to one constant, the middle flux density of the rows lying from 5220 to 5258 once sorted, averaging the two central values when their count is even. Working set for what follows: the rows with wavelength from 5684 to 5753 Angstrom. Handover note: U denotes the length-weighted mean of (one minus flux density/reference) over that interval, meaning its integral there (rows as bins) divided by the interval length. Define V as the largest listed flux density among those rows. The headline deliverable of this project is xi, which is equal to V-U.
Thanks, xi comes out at 21.5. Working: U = -0.04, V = 21.45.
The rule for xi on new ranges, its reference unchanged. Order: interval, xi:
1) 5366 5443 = 21.2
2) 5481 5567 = 21.7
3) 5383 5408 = 19.5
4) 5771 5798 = 21.7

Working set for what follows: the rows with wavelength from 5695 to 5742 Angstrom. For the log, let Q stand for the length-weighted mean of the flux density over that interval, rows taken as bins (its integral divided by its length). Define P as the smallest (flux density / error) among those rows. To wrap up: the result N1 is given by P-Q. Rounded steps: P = 35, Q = 19.5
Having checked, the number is 15.0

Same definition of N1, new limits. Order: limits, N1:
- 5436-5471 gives 12.3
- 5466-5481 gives 14.0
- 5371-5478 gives 11.2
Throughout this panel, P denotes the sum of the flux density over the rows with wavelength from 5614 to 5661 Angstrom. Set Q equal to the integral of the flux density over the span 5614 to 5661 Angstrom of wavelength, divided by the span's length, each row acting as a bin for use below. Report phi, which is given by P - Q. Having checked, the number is 328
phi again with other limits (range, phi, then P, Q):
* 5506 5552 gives 331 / 350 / 19.5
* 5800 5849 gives 358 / 379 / 21.1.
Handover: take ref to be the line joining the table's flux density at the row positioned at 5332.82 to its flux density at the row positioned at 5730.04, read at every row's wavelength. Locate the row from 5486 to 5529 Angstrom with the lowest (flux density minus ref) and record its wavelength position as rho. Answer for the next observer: 5527.86 Angstrom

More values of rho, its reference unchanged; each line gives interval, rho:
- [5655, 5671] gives 5659.23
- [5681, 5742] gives 5708.96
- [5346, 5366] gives 5347.58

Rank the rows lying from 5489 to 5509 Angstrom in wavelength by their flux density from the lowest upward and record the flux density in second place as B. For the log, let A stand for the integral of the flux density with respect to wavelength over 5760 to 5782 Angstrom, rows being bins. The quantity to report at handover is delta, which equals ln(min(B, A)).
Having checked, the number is 2.96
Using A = 439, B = 19.37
